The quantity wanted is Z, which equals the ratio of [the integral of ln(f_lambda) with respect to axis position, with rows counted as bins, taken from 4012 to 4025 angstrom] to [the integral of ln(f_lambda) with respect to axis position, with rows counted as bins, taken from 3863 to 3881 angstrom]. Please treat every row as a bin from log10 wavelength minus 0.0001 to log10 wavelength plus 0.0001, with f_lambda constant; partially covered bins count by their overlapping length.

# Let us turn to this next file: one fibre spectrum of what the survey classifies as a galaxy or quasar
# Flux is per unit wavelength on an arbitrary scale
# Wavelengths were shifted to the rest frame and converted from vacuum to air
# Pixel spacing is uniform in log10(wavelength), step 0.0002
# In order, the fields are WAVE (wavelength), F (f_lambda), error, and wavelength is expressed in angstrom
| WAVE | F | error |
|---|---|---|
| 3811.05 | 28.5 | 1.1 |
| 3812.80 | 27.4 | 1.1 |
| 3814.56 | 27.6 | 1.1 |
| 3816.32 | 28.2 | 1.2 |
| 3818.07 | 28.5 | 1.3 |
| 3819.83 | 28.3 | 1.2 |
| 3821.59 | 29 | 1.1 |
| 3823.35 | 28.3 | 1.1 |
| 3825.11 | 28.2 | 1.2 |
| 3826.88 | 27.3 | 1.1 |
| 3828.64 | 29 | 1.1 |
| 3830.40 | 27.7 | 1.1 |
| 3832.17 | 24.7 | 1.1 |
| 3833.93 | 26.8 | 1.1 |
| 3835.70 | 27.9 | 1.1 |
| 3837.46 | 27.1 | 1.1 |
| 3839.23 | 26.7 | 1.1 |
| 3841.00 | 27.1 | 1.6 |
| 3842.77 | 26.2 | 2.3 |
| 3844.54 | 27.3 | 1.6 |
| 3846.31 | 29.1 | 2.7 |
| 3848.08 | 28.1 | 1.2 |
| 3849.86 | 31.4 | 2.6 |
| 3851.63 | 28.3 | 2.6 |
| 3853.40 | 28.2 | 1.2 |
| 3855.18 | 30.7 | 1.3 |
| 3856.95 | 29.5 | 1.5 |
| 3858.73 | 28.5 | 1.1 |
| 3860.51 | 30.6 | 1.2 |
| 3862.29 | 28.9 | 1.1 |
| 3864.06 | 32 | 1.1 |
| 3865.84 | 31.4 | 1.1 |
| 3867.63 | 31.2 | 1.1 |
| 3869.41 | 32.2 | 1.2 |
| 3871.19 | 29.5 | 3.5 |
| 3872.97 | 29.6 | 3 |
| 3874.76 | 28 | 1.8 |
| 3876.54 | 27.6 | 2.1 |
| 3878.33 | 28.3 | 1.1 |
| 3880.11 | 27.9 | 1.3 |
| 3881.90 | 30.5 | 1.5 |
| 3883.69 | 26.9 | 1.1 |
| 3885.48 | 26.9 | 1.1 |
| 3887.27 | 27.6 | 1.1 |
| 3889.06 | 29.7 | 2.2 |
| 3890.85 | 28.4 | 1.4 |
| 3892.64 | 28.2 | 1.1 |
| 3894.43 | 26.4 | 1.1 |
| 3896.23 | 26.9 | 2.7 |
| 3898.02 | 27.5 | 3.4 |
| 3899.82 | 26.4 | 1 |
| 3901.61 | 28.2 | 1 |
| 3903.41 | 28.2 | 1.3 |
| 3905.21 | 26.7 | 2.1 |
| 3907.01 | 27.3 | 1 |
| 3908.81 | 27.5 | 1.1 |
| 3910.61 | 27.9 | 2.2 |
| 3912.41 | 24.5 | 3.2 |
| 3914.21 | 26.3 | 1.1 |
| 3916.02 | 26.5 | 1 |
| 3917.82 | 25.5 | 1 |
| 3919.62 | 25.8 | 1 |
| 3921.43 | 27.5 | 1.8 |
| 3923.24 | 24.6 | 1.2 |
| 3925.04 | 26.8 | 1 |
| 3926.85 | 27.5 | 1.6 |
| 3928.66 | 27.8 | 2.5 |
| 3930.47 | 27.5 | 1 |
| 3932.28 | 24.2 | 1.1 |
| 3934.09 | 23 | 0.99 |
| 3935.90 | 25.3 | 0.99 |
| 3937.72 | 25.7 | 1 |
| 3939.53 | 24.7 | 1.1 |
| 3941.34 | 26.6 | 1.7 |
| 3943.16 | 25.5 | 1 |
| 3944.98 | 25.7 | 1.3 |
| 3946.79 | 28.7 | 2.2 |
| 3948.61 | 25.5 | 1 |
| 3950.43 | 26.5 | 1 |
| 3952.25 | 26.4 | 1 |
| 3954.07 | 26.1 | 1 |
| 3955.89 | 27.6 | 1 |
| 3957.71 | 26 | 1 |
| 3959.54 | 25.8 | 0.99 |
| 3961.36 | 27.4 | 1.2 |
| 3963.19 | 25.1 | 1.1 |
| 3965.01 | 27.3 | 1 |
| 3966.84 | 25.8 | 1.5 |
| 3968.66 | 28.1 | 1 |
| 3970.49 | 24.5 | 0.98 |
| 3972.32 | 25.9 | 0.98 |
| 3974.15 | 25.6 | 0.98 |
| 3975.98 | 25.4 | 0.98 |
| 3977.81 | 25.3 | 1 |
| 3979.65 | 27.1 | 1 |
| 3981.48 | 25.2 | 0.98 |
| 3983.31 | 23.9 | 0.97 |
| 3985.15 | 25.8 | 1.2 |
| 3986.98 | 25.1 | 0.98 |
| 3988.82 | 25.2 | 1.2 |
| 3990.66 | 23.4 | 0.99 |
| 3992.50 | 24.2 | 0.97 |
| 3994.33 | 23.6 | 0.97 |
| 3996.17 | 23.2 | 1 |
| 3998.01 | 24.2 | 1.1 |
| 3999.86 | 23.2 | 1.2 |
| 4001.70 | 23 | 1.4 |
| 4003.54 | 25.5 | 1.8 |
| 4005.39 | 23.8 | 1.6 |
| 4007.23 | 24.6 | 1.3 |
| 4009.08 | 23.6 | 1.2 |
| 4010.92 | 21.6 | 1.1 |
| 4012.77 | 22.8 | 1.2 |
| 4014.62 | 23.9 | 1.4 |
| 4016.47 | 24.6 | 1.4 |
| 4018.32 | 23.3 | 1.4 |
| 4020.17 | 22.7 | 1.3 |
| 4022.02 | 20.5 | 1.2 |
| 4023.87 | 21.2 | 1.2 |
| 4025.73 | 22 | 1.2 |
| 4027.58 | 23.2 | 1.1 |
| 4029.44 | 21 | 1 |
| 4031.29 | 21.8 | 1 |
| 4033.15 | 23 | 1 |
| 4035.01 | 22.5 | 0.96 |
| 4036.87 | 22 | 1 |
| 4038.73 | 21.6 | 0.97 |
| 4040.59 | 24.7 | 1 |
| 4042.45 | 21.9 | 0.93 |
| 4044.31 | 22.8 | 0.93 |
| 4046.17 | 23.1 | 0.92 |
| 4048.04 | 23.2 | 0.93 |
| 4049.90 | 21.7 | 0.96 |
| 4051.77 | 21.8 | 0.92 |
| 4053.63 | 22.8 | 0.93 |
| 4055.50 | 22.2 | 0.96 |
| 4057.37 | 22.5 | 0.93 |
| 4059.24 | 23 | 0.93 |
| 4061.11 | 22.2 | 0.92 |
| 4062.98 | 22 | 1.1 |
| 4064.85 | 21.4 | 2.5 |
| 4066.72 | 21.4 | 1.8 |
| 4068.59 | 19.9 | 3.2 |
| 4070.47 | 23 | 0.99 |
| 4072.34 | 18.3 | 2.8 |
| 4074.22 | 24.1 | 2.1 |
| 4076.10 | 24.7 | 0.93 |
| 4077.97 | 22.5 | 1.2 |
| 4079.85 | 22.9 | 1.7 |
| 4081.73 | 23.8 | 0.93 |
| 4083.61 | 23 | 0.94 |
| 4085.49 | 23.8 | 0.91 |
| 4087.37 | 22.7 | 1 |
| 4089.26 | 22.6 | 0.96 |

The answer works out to 0.7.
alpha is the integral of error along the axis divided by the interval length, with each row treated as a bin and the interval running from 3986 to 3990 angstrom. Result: 1.09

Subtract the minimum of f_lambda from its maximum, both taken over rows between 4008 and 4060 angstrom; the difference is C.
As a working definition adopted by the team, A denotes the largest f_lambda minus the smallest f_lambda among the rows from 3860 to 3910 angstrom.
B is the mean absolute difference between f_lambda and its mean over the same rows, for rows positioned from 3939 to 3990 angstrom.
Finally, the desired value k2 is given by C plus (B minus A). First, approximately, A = 5.8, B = 0.85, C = 4.2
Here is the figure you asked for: -0.8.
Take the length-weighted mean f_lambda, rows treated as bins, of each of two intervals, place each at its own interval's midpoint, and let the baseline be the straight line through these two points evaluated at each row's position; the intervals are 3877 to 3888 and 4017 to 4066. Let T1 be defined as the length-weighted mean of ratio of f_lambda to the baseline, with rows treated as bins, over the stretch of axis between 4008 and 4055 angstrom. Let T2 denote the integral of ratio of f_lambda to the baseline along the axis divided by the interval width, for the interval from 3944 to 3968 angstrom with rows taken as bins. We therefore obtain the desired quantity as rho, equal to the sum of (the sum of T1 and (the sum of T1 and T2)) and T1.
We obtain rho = 4.02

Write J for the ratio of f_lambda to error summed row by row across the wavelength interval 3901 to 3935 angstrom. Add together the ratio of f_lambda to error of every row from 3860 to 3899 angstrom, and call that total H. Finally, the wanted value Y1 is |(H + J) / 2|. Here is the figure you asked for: 428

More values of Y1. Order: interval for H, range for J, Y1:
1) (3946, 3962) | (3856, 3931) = 551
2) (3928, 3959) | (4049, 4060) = 266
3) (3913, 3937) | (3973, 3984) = 223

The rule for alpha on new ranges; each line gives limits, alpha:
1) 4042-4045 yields 0.93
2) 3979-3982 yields 0.99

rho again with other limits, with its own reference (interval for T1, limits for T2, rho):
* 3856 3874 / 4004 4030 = 4.16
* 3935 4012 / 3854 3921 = 4.08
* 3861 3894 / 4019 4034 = 4.06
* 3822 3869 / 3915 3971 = 3.94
